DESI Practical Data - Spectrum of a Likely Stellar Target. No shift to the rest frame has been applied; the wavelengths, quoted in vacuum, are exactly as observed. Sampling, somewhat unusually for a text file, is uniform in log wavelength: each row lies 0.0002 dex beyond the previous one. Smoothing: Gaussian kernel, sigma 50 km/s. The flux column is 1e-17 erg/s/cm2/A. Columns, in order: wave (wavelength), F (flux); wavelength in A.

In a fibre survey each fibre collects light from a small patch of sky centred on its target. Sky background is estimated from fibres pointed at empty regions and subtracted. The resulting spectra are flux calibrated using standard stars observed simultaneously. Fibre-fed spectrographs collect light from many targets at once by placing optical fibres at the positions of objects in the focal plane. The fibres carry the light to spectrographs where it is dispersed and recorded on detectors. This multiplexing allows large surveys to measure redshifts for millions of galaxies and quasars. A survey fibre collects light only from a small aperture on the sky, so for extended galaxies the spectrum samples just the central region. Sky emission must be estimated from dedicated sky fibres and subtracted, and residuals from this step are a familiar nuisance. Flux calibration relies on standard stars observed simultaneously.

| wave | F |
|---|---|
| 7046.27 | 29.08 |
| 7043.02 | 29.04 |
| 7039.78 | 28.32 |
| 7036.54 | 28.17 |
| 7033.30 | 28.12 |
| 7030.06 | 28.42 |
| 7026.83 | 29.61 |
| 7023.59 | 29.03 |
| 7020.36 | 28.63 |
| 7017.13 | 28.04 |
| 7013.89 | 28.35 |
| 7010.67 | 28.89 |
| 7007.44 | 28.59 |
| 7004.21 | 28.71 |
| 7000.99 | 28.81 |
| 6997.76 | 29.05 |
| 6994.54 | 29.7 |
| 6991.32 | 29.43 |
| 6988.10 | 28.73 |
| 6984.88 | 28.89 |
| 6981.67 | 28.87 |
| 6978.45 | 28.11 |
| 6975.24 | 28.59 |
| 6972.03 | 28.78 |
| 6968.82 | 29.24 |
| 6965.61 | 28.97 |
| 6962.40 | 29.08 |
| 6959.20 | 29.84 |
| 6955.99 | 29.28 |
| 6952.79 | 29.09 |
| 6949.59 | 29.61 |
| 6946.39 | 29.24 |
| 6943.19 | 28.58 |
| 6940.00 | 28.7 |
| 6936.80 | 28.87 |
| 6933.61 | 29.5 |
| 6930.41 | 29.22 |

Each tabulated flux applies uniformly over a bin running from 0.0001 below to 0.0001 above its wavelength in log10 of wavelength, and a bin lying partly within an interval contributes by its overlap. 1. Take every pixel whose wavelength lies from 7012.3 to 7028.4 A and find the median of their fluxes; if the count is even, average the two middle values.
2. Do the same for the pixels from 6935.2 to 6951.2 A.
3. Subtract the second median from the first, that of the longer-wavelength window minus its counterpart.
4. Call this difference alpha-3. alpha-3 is -0.24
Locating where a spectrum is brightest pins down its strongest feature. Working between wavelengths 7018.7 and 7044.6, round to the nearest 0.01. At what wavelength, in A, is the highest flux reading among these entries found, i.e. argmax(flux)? 7026.83 A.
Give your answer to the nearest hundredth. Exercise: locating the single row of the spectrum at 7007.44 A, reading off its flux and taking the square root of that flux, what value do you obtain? 5.35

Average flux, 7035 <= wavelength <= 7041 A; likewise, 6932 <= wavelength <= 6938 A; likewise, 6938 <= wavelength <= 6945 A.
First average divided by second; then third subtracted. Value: -27.7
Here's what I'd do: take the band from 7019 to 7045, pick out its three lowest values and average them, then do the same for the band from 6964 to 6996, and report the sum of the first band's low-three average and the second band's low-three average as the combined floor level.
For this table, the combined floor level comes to 56.7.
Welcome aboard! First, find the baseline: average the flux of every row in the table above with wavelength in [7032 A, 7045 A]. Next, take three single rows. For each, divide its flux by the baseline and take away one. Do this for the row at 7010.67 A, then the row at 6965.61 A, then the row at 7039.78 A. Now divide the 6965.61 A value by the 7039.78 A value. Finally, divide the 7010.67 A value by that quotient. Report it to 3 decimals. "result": -0.003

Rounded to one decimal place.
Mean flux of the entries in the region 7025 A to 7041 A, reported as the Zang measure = 28.5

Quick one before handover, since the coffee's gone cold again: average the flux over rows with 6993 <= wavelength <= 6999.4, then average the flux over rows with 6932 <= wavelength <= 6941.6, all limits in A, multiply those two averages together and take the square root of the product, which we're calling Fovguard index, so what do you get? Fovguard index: 29.2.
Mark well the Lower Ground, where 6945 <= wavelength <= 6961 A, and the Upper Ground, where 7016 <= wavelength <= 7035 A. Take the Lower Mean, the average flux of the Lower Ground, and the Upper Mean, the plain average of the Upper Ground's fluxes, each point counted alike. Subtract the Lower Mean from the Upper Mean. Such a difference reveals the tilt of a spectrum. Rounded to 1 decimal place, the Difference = -0.8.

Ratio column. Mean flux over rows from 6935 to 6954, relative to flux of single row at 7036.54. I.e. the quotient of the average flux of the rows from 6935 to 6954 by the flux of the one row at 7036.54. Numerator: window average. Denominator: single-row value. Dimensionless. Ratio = 1.03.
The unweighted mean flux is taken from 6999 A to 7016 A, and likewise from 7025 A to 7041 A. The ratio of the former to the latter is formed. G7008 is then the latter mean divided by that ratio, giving 28.4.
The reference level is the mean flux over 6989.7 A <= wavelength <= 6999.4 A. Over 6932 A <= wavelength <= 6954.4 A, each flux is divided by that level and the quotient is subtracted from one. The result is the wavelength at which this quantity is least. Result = 6949.59 A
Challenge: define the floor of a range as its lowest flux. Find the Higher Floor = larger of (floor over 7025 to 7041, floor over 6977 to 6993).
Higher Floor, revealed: 28.1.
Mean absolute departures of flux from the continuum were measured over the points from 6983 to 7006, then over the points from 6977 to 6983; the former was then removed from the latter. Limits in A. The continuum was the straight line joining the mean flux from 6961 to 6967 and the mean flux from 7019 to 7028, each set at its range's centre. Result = 0.25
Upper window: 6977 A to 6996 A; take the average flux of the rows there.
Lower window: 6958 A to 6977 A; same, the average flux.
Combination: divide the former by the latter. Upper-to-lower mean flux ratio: 0.996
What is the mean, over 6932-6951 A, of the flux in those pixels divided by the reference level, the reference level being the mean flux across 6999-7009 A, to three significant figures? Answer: 1.01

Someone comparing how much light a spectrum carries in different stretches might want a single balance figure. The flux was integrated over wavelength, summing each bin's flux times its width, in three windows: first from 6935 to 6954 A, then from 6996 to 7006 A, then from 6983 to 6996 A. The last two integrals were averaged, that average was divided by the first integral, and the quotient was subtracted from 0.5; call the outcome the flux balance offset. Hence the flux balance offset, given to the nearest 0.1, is -0.1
